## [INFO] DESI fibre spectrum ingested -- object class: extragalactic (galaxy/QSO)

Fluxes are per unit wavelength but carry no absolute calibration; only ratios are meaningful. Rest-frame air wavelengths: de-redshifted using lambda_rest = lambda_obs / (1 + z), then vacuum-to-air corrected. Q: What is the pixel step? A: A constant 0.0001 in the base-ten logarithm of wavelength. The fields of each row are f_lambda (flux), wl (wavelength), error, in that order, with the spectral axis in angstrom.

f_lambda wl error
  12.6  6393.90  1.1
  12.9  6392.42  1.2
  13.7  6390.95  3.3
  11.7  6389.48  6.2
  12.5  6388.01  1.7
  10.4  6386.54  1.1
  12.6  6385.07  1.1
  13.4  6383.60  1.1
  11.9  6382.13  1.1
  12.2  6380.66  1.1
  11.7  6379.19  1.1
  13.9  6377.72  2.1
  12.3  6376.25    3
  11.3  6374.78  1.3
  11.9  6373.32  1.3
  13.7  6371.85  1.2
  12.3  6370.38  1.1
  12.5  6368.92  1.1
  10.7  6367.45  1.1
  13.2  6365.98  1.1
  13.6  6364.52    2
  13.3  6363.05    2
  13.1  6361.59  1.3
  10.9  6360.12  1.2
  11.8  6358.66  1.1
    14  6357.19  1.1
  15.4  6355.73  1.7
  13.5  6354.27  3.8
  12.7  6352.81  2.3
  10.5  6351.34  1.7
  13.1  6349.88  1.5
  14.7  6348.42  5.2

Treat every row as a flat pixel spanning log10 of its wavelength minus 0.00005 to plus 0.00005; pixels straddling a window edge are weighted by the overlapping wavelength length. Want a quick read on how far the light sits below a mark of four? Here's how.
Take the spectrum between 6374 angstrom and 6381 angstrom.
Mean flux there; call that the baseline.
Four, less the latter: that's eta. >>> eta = -8.3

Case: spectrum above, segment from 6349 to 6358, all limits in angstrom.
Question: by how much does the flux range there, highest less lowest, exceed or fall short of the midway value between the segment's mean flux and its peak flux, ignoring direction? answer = 9.4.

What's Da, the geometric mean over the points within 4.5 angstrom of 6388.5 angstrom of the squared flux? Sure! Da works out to 150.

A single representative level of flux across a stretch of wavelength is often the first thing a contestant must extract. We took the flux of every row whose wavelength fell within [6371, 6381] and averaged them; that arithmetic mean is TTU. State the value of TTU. 12.4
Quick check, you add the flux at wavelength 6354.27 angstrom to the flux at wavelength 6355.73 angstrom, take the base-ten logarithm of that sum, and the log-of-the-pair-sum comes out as 1.46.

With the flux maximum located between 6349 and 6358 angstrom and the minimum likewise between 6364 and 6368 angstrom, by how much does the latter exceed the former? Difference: -4.7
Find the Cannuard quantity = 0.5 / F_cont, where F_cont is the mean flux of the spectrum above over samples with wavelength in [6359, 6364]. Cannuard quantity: 0.0402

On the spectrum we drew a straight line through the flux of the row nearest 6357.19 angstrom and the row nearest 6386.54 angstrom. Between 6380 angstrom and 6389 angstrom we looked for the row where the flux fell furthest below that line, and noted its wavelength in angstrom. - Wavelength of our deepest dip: 6386.54 angstrom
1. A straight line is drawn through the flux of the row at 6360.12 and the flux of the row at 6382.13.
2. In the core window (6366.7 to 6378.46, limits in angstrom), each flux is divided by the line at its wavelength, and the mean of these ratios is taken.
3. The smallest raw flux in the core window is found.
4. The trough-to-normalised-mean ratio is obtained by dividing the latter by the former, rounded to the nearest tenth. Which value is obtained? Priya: 10.0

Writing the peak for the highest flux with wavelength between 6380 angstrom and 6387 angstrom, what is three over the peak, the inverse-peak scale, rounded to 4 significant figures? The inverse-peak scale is 0.2239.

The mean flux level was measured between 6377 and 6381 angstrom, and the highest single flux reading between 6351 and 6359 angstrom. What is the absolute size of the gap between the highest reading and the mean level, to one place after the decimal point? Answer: 2.8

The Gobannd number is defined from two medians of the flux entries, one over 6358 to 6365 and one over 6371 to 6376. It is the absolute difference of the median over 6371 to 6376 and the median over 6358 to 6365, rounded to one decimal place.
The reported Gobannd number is 1.2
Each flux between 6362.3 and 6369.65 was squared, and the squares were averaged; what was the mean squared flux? 161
